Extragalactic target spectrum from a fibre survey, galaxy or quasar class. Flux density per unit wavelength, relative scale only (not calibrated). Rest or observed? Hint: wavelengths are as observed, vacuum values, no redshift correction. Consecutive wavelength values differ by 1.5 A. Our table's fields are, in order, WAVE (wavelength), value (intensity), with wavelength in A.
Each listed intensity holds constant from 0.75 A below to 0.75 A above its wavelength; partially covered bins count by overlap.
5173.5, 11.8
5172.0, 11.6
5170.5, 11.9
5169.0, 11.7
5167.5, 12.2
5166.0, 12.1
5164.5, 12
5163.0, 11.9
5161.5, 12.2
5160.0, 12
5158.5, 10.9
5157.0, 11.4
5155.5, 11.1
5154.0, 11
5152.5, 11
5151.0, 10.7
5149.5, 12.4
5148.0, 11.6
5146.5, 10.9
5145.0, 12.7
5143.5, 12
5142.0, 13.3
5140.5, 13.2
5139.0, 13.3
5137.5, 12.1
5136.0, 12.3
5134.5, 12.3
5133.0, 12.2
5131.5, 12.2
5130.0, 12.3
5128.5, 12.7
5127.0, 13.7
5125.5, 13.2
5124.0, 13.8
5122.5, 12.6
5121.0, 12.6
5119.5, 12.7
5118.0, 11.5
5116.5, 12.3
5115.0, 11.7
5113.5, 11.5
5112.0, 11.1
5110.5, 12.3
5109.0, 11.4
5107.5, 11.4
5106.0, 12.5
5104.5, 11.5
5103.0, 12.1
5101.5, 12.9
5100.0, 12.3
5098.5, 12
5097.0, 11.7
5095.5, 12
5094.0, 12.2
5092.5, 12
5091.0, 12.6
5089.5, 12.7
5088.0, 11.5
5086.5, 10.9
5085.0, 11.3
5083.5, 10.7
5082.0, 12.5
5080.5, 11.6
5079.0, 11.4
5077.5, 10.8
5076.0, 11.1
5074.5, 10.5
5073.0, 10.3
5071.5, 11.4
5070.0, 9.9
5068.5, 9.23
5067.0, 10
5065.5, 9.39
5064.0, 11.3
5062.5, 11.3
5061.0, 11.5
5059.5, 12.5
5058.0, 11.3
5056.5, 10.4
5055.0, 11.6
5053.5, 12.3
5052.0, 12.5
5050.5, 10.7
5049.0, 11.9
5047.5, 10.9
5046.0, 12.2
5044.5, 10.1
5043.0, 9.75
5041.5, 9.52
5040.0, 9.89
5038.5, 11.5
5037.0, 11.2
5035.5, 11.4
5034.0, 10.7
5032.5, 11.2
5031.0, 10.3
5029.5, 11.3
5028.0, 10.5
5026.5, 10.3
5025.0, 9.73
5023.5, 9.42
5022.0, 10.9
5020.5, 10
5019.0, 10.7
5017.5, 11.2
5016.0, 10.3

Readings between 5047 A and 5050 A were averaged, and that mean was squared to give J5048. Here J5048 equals 130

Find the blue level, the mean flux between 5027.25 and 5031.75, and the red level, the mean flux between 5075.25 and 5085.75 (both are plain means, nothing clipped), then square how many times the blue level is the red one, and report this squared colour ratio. 0.89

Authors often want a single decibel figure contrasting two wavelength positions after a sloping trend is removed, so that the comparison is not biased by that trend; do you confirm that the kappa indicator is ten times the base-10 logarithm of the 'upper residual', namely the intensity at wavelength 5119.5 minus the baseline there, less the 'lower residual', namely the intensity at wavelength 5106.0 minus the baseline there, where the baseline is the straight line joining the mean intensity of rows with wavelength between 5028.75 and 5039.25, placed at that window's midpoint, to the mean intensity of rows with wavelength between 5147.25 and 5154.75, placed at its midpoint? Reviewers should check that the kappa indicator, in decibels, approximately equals -7.7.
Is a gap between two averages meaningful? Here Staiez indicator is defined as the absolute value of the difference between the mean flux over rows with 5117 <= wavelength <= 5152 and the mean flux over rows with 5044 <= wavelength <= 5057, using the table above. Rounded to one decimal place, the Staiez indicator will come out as 1.0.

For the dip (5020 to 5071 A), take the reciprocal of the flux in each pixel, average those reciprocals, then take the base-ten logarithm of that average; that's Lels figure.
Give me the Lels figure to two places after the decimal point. -1.03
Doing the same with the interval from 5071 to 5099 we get -1.06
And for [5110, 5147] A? -1.09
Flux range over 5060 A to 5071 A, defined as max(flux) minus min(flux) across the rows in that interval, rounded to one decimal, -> 2.3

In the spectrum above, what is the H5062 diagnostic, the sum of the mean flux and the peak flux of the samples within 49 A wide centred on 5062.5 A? 23.5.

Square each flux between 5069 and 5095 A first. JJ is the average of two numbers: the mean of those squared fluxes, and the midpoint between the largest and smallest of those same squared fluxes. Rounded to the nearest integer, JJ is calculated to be 130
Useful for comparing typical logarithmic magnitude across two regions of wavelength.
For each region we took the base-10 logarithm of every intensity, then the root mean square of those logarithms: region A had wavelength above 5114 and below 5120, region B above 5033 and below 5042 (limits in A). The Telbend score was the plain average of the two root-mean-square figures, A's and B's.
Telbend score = 1.05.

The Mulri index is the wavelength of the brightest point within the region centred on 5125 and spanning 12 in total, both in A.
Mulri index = 5124.0 A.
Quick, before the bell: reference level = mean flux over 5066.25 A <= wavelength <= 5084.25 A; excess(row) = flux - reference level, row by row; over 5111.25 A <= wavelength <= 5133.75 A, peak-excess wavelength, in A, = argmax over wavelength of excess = 5124.0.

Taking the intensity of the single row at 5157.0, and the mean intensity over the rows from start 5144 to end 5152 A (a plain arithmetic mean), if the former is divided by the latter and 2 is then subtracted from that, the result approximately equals -1.02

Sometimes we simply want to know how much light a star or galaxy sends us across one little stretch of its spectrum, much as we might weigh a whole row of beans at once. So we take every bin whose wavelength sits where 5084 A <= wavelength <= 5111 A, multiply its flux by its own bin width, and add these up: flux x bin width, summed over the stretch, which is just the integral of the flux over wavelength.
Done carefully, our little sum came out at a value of 323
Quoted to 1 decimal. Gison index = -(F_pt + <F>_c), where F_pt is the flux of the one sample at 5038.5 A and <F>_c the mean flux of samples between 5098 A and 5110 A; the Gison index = -23.5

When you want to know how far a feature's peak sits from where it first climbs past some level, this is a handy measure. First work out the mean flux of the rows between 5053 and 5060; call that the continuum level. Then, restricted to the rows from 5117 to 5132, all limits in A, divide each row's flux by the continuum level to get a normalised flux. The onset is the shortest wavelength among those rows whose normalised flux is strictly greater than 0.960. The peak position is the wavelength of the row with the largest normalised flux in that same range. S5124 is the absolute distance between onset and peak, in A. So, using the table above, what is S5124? 6.0 A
